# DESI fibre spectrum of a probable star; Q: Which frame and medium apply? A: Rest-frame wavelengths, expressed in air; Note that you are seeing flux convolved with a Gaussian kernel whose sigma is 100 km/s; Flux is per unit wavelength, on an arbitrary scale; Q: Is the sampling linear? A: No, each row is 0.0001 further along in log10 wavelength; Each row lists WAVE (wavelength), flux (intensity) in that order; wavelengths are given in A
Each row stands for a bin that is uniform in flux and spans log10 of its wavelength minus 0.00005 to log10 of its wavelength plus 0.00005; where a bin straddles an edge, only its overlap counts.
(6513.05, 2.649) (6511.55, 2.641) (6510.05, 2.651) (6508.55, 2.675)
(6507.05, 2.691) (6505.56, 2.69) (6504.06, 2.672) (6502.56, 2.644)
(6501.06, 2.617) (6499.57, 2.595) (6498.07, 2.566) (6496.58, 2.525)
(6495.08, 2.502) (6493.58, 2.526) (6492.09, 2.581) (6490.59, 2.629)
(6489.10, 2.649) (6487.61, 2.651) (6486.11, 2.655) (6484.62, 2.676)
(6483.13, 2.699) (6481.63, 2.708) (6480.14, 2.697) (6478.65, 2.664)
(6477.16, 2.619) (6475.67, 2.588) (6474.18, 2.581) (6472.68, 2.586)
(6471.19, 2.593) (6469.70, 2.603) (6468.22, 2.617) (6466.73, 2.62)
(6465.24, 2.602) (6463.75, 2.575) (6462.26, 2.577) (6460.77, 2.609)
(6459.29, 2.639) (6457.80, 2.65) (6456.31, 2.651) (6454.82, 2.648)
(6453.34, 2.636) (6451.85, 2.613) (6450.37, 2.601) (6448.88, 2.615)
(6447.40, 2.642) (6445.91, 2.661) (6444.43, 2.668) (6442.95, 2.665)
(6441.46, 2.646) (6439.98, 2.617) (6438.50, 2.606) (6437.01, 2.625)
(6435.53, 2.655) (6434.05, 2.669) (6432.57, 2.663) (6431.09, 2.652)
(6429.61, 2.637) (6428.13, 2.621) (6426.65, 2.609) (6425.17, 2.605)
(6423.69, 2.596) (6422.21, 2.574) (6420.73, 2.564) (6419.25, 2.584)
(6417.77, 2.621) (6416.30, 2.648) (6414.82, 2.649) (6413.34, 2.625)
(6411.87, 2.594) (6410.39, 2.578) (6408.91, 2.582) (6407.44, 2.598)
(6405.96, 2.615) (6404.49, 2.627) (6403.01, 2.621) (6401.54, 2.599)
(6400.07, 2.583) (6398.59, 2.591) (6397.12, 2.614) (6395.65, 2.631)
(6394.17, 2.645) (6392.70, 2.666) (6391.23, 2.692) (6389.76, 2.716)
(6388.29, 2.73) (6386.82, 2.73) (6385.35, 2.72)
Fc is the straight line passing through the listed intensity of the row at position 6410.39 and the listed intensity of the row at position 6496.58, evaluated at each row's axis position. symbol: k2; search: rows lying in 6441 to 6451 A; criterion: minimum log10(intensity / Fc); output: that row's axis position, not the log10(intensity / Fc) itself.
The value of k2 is 6450.37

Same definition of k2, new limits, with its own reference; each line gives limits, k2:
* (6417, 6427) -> 6420.73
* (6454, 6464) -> 6463.75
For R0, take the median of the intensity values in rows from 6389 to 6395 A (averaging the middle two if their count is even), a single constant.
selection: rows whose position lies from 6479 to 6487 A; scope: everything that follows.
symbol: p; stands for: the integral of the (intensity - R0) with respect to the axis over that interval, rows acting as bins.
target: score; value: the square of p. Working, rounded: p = 0.05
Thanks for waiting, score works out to 0.00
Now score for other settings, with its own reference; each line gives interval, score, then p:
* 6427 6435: 0.07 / -0.26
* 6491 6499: 1.15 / -1.07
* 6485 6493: 0.14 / -0.37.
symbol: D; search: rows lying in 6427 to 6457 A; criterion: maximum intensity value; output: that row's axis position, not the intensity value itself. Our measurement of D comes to 6434.05 A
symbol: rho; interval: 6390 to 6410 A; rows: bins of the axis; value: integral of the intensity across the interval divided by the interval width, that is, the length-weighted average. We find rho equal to 2.62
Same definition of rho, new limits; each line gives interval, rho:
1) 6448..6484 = 2.62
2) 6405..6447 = 2.62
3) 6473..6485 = 2.65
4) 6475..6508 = 2.63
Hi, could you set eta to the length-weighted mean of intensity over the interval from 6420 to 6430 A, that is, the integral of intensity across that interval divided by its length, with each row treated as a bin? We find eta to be 2.60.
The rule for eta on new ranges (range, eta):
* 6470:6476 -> 2.58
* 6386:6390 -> 2.73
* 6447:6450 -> 2.62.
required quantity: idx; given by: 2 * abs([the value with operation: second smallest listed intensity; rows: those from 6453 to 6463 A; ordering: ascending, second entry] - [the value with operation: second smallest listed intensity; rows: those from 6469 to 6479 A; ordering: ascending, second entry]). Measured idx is 0.046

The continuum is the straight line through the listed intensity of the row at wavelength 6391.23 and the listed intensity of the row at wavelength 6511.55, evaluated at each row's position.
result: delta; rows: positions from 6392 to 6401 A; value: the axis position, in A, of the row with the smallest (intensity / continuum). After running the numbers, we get 6400.07 A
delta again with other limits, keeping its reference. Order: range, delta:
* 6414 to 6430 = 6420.73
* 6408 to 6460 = 6420.73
